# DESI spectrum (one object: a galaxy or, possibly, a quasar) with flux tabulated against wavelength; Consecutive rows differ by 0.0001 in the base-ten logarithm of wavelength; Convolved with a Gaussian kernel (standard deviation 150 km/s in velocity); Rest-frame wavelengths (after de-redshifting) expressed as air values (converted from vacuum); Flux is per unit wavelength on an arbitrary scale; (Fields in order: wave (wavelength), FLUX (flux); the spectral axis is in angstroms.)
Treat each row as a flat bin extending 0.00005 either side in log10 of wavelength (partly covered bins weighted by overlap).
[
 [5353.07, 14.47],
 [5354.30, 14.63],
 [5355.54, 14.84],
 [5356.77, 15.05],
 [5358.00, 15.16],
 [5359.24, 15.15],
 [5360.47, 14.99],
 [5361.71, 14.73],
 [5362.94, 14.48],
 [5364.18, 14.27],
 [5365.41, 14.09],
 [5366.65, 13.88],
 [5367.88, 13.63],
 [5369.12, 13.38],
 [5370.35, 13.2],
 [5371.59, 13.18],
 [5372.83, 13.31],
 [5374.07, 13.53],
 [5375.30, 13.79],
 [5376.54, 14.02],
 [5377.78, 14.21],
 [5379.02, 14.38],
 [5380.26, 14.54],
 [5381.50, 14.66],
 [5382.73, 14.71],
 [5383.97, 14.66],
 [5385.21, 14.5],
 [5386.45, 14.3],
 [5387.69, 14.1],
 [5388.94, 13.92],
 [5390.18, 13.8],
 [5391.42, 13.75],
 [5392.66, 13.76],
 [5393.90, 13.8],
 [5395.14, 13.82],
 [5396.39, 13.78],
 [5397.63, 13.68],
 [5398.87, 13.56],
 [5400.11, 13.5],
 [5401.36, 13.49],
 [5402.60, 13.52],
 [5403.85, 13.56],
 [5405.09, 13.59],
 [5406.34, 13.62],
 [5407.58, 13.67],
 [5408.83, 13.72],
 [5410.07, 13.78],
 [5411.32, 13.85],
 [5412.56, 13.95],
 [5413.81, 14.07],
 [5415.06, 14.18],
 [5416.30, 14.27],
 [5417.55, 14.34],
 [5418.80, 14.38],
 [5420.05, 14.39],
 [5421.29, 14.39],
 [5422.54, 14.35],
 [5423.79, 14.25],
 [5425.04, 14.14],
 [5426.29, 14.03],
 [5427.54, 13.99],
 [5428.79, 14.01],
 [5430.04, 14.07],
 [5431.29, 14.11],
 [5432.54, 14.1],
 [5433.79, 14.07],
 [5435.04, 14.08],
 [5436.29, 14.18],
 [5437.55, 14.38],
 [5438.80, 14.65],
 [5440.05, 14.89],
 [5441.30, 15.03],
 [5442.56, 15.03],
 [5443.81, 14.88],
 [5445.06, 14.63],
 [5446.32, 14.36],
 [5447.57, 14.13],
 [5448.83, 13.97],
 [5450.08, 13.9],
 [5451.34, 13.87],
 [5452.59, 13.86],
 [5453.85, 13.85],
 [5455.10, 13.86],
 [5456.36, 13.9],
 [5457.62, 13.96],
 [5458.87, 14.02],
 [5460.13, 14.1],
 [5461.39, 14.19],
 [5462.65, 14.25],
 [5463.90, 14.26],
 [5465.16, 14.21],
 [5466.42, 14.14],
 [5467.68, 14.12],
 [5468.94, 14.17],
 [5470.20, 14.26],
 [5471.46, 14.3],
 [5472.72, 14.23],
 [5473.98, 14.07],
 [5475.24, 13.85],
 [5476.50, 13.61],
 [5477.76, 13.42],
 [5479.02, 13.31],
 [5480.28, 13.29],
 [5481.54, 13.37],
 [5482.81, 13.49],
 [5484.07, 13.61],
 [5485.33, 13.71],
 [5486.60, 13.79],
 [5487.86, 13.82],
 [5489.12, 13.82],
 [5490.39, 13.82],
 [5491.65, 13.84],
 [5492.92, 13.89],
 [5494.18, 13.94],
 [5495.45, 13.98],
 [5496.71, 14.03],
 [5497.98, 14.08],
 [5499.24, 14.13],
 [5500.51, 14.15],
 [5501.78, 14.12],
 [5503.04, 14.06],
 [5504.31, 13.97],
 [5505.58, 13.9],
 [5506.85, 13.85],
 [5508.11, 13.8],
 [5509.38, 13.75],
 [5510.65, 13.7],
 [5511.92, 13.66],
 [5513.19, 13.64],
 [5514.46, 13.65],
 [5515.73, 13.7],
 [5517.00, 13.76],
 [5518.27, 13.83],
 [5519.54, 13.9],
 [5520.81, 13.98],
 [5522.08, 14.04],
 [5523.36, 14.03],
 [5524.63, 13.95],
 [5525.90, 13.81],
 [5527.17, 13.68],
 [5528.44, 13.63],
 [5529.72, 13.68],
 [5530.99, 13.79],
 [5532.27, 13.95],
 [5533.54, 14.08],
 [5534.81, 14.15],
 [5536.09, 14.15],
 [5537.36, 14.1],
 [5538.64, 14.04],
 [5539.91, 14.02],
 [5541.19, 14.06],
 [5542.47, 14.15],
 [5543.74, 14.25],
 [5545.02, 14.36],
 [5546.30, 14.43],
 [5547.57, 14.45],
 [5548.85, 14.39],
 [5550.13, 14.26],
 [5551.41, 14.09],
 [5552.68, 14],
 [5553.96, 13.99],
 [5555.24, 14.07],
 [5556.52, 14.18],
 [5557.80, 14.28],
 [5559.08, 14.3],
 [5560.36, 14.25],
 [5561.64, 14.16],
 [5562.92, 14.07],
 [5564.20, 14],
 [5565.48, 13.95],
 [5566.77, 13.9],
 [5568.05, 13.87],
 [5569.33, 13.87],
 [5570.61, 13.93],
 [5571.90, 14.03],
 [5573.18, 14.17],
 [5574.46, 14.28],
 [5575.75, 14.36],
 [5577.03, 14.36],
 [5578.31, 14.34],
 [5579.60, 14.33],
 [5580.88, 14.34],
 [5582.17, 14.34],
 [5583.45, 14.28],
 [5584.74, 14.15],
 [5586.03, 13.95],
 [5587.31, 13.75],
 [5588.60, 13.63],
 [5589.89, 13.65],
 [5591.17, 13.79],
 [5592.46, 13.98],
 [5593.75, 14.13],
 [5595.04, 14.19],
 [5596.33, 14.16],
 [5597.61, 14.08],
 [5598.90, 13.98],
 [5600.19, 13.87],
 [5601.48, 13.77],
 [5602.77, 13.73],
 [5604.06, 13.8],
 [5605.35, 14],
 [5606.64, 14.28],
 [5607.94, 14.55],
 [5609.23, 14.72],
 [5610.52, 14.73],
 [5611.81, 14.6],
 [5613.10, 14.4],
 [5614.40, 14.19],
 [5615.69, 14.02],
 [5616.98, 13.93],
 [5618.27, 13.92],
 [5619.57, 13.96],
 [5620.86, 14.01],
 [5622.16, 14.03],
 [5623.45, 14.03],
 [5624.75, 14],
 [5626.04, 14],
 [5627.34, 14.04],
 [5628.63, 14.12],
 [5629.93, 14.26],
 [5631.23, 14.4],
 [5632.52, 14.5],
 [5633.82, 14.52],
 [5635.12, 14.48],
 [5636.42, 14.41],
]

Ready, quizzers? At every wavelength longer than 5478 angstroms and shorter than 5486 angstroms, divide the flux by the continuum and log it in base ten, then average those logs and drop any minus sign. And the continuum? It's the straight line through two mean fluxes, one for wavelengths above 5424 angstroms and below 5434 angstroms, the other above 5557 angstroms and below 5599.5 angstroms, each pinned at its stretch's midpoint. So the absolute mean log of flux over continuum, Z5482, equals 0.019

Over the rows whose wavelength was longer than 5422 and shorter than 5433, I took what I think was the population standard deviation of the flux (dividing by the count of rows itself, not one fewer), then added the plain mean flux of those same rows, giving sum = 14.2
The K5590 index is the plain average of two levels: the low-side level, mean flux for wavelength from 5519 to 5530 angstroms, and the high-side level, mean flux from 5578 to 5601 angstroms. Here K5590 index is 14.0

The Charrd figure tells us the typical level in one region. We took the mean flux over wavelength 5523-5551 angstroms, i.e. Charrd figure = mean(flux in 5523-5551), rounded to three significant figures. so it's 14.1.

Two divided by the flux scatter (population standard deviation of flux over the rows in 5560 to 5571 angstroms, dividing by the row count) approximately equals 16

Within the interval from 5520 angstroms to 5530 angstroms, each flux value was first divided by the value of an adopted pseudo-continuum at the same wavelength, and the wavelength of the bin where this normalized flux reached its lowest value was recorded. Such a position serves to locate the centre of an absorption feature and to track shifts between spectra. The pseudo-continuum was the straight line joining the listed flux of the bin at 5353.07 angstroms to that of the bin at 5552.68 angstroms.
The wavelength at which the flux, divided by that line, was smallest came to 5528.44 angstroms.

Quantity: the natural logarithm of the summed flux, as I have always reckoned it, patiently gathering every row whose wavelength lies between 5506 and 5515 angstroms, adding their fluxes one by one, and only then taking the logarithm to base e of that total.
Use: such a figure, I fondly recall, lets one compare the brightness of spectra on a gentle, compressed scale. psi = 4.56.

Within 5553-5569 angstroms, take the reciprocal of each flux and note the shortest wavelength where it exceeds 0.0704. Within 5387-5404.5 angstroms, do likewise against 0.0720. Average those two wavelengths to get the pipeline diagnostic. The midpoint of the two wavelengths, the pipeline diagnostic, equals 5472.1 angstroms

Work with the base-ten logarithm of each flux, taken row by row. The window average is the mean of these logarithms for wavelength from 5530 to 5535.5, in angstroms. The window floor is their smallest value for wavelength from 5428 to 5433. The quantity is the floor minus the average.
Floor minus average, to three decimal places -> 0.001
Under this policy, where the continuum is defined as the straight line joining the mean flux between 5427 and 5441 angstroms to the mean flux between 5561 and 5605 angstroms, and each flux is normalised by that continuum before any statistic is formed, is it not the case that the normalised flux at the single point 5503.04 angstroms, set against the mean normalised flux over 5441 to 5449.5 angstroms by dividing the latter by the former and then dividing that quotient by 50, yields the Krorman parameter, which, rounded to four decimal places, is 0.0206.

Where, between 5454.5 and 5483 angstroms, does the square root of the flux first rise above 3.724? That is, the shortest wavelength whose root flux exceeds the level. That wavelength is 5456.36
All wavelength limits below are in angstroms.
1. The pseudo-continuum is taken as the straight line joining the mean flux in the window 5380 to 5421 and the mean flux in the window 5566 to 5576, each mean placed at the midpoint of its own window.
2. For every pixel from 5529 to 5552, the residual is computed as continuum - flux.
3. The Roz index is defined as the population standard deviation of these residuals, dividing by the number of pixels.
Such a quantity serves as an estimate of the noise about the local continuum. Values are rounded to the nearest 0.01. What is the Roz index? 0.20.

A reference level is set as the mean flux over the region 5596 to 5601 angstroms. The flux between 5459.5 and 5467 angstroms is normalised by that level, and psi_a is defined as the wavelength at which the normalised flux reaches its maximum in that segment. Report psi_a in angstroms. 5463.90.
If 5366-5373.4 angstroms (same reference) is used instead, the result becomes 5366.65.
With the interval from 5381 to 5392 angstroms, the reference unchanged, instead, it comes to 5382.73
